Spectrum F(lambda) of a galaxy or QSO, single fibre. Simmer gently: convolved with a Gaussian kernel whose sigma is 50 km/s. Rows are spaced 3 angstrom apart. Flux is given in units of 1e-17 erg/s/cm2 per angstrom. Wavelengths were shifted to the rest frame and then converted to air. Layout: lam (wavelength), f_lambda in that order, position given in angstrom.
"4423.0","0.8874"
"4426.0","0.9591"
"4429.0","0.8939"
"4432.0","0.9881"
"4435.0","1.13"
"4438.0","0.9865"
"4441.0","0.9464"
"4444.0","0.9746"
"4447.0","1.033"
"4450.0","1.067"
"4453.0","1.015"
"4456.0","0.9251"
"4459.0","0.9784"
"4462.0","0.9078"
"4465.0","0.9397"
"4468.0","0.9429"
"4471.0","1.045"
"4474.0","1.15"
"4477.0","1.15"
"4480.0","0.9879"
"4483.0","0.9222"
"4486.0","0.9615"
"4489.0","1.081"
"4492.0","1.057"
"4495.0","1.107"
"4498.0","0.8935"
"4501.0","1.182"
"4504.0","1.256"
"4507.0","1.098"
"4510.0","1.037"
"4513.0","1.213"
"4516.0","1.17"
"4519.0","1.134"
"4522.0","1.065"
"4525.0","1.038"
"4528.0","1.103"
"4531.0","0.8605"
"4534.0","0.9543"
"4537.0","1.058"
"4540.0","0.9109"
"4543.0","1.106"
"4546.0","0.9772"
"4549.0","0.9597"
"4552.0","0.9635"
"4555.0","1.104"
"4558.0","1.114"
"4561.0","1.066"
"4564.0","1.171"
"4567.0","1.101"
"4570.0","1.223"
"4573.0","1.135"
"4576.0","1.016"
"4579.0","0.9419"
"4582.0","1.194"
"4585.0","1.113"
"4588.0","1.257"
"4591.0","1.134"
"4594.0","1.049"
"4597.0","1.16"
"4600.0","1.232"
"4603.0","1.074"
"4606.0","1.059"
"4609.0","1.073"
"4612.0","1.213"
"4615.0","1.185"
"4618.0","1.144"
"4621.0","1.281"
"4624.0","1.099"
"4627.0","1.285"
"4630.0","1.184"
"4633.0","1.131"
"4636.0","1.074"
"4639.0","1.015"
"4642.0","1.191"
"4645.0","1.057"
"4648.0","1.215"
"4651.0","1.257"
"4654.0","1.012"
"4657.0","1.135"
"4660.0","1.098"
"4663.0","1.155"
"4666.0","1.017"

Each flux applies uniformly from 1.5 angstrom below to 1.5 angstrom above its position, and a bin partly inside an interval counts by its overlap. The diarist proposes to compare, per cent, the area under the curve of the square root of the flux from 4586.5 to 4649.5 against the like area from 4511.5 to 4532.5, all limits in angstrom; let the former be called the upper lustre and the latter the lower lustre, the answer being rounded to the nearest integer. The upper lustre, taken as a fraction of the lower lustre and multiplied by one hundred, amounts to 309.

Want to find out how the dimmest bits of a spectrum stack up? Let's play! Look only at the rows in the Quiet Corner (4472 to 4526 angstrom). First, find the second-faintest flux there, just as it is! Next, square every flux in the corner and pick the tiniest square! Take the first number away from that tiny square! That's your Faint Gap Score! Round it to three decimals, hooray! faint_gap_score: -0.124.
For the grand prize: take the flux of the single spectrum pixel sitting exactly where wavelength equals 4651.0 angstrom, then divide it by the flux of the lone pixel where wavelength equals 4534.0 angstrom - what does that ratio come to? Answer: 1.32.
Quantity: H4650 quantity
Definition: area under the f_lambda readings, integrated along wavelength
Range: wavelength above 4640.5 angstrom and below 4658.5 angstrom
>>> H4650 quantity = 20.6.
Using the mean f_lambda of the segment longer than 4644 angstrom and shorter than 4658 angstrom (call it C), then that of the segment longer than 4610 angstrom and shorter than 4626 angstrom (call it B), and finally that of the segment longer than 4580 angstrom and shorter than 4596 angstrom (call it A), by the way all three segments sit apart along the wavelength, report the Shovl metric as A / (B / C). 1.10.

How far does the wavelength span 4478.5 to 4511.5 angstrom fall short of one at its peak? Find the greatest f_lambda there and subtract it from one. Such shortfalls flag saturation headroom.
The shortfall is -0.256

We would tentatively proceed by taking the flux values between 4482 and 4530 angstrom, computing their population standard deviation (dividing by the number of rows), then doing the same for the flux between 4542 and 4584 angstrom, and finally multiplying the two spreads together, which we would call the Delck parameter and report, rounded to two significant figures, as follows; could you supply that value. 0.0086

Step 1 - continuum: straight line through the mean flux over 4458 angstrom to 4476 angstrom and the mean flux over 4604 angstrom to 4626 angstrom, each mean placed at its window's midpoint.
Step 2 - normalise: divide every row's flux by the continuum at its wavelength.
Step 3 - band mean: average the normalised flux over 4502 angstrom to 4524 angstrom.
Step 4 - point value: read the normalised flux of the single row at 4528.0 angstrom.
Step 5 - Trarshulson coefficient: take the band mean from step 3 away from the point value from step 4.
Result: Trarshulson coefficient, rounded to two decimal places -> -0.05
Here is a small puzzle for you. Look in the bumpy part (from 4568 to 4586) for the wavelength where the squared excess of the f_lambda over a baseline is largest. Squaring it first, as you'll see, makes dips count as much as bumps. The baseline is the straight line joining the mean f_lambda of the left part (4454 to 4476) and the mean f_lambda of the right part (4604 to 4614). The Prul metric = 4579.0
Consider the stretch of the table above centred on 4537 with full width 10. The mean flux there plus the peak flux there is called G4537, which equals 2.03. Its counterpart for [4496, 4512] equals 2.35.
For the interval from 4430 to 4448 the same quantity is 2.14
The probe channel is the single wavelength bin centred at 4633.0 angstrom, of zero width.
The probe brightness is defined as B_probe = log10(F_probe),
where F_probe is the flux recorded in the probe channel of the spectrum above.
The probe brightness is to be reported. 0.05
